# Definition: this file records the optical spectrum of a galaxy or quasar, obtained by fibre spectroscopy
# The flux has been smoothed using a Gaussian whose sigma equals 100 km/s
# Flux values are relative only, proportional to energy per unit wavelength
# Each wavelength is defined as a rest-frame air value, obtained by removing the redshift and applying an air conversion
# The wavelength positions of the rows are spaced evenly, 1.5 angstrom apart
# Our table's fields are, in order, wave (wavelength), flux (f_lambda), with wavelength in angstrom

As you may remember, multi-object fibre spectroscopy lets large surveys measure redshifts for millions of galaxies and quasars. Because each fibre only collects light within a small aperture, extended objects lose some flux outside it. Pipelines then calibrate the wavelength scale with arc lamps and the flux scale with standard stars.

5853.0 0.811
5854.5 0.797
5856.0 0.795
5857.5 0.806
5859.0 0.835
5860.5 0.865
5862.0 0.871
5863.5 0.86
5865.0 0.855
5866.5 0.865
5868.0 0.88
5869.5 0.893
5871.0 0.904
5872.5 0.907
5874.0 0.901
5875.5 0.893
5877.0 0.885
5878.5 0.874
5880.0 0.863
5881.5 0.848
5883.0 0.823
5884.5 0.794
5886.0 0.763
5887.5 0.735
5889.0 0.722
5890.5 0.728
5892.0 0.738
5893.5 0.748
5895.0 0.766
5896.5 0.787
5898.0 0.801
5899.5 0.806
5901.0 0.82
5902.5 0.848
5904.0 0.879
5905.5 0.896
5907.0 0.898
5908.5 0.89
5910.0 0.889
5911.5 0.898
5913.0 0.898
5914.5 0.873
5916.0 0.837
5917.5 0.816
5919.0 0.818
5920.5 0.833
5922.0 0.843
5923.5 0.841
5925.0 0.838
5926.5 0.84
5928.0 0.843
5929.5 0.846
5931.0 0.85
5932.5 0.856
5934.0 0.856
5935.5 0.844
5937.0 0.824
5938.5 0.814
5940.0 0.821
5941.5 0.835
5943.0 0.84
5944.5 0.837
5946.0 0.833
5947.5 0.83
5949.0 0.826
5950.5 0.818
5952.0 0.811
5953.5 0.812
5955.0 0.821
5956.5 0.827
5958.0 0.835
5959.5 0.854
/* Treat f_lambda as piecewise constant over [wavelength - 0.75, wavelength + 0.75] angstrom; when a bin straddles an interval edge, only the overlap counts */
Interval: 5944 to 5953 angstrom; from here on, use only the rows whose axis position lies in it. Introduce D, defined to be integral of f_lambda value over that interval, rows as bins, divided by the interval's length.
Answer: 0.83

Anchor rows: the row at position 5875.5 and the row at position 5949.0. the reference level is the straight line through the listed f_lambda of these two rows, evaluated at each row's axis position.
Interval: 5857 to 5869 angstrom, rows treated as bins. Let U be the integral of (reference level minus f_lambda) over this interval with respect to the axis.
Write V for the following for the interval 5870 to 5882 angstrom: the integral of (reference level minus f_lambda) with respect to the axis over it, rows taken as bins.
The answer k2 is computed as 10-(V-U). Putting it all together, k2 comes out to 10.5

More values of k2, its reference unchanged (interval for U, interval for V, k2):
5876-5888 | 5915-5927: 10.5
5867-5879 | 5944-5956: 10.0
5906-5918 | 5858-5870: 9.3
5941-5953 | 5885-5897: 8.4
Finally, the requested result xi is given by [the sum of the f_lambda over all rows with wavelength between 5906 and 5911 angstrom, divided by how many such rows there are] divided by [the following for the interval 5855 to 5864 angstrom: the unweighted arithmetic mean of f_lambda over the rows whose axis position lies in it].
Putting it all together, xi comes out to 1.06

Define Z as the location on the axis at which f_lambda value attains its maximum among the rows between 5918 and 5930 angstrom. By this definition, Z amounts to 5929.5 angstrom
